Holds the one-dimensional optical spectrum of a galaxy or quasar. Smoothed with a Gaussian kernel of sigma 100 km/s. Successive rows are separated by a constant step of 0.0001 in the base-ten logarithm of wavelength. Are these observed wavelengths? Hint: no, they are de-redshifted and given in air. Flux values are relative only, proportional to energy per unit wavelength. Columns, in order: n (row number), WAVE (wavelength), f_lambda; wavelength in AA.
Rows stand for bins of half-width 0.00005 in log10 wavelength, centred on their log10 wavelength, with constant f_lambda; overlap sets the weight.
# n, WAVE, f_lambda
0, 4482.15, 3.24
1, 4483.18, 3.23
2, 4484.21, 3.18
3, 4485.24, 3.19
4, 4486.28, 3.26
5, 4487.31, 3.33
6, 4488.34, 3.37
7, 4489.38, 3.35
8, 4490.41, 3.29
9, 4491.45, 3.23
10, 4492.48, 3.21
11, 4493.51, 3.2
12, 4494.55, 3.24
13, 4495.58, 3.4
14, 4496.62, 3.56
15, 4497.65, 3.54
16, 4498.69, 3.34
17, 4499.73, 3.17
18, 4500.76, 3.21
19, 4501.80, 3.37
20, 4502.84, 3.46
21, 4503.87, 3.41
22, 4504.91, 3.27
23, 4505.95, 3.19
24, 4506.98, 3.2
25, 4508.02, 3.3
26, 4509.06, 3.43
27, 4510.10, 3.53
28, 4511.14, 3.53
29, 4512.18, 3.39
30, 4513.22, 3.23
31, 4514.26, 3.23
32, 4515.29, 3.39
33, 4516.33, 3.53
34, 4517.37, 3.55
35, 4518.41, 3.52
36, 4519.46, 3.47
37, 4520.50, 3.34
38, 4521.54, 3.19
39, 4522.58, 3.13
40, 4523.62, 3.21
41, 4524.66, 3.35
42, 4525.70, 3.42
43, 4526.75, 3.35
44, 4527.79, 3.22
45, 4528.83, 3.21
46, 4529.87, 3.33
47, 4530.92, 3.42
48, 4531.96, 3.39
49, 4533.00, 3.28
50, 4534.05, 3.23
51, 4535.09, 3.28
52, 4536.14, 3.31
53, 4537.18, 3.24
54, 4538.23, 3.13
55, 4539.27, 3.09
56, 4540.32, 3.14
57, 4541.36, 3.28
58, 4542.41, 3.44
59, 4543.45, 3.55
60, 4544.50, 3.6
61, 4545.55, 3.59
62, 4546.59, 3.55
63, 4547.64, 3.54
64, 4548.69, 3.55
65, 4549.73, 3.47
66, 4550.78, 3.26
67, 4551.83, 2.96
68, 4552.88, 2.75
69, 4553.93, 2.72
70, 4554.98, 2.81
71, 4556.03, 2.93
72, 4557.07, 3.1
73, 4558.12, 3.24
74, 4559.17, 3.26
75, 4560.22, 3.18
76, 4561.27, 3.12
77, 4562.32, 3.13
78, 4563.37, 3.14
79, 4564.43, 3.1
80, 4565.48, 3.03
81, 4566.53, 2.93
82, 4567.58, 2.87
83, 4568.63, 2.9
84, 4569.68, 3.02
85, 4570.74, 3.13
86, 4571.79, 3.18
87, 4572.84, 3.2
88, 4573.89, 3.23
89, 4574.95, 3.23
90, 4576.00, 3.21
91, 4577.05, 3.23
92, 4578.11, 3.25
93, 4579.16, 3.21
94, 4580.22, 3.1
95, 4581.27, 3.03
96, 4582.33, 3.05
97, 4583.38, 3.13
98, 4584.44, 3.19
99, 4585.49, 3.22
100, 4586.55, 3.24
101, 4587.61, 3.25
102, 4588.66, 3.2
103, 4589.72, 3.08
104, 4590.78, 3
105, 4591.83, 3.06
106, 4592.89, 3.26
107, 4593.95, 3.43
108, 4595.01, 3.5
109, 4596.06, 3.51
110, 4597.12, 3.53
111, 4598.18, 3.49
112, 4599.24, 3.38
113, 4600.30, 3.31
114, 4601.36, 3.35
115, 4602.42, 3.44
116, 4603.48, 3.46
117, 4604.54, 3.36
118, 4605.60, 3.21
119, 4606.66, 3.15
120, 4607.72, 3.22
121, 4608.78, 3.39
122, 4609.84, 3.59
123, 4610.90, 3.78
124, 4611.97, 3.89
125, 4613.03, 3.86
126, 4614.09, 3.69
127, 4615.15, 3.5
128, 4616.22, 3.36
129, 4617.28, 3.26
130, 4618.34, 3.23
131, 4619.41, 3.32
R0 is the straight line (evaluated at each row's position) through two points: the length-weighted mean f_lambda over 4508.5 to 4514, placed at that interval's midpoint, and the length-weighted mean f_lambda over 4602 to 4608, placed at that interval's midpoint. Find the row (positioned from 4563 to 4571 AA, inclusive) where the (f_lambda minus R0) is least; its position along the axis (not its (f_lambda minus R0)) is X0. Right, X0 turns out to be 4567.58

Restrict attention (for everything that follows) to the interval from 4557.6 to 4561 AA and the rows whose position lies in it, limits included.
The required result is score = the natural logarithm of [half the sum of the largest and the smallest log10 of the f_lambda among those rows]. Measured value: -0.678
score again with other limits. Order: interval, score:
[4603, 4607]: -0.656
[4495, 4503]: -0.642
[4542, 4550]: -0.604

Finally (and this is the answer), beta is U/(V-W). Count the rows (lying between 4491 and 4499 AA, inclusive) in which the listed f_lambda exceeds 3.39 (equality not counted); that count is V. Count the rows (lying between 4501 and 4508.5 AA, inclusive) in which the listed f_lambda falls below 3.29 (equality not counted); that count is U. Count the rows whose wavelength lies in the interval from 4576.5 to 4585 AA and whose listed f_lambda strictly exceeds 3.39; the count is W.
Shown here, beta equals 1.00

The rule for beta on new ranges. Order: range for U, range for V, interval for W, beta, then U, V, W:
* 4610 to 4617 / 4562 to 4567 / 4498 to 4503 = 0.00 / 0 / 0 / 1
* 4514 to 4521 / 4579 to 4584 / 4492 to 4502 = -0.33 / 1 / 0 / 3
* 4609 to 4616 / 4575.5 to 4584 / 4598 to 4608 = 0.00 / 0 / 0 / 3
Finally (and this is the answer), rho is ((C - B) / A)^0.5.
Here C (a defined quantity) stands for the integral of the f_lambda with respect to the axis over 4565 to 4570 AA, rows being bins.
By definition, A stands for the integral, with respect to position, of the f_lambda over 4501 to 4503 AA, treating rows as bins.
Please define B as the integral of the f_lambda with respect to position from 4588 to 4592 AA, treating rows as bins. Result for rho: 0.59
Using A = 7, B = 12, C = 14.8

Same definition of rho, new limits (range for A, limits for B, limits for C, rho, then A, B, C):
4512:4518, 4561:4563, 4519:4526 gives 0.91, 20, 6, 23.1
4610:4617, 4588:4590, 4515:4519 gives 0.55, 26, 6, 14.0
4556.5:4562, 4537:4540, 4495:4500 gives 0.66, 17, 9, 17.0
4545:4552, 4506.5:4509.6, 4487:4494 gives 0.73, 24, 10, 23.0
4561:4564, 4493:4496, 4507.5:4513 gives 0.98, 9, 10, 18.8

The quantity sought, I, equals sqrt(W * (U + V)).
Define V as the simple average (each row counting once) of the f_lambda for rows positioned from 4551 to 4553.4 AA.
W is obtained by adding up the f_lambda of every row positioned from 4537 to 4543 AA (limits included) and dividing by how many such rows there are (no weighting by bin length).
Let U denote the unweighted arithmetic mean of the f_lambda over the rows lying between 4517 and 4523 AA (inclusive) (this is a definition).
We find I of 4.48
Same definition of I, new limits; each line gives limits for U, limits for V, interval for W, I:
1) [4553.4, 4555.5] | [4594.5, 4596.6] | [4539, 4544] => 4.55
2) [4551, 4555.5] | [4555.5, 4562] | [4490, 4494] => 4.38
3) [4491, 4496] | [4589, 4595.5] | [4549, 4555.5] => 4.40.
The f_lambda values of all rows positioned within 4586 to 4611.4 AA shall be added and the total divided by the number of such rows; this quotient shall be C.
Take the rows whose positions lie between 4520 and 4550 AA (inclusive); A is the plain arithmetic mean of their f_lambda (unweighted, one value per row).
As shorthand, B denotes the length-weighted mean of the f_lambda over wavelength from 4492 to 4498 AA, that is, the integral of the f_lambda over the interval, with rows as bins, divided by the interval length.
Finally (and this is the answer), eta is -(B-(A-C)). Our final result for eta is -3.36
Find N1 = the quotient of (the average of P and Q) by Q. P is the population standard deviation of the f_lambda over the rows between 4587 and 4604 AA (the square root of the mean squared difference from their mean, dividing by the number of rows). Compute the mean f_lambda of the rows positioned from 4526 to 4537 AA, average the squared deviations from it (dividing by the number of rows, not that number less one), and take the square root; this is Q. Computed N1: 1.7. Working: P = 0.166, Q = 0.07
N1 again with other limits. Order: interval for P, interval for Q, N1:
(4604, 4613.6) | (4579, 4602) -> 1.3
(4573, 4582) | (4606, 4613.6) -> 0.6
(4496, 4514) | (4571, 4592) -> 1.3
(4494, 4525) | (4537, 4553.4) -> 0.8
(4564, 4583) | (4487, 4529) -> 1.0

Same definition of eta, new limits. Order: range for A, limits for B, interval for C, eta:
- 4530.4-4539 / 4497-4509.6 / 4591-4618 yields -3.48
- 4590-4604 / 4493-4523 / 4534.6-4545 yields -3.30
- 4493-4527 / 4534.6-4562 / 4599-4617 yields -3.35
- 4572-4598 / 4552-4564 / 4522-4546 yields -3.12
